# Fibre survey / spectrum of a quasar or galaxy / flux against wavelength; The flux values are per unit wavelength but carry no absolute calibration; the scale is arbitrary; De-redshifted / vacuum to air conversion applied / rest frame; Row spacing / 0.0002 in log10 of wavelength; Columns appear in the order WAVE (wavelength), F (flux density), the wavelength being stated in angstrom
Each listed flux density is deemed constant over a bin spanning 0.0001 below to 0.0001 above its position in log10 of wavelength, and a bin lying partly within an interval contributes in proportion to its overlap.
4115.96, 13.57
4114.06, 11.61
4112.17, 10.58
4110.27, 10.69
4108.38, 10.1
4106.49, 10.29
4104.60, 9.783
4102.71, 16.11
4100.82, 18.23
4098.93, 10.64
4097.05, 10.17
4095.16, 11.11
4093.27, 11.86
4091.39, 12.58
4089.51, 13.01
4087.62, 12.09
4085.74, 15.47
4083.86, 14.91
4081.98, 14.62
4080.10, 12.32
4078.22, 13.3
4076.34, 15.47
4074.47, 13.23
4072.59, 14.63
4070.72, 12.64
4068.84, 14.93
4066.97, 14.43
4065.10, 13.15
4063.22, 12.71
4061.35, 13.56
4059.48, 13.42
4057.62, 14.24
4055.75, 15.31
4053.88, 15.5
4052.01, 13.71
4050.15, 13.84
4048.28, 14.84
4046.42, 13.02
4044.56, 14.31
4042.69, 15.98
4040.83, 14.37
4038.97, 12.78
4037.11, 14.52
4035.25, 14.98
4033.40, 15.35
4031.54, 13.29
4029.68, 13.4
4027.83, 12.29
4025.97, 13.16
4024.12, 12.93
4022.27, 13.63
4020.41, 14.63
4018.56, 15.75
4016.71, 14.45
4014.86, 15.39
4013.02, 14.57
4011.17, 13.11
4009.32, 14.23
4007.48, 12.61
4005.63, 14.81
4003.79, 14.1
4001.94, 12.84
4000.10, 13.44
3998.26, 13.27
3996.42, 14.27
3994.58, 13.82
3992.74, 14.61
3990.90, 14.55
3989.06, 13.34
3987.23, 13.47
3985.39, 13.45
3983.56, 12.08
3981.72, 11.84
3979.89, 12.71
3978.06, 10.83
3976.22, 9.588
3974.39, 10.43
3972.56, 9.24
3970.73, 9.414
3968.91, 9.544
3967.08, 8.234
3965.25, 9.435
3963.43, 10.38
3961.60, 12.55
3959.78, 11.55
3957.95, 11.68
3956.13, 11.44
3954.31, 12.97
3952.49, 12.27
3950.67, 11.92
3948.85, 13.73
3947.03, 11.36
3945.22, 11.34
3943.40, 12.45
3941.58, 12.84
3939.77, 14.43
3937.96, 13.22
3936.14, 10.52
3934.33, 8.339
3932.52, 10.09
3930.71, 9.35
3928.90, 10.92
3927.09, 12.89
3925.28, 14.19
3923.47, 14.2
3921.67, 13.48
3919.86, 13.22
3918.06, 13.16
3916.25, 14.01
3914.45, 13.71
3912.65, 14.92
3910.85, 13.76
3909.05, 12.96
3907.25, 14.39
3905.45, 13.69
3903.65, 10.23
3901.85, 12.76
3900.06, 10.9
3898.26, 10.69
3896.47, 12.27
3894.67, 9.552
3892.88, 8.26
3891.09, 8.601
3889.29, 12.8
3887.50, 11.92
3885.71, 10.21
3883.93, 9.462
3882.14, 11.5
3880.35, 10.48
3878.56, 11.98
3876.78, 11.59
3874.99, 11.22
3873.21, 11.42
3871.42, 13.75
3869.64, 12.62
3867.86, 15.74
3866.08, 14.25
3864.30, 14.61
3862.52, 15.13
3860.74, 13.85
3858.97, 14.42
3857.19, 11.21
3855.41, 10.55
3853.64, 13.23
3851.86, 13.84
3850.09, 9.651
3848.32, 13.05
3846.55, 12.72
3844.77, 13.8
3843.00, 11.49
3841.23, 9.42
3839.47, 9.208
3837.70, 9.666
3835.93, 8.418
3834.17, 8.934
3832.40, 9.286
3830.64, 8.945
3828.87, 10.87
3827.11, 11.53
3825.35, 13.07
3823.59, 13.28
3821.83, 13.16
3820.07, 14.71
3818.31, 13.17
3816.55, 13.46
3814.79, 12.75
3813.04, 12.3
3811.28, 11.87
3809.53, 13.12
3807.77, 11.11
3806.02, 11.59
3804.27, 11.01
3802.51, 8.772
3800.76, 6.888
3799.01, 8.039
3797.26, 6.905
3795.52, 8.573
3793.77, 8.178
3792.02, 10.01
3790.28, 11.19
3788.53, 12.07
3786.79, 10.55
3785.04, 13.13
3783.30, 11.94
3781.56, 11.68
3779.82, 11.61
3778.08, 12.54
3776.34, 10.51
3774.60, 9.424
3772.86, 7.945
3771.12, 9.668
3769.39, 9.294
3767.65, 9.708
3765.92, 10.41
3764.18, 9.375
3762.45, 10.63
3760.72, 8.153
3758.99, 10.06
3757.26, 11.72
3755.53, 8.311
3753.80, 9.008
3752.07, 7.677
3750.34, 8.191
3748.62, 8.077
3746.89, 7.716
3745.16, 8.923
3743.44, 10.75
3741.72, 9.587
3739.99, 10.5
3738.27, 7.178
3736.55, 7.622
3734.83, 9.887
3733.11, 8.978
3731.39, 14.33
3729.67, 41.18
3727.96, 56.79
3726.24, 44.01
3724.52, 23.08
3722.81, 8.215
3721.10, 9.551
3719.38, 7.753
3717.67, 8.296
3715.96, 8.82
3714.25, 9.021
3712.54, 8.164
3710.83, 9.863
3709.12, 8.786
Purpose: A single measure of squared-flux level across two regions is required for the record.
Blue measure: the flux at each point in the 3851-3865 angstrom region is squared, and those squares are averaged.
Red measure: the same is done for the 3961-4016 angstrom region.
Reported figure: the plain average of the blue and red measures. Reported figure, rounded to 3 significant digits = 169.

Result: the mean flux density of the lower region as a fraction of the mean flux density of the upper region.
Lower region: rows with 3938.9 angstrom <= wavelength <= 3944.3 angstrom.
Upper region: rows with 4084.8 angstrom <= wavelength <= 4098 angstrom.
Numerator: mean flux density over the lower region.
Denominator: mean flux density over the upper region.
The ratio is 1.07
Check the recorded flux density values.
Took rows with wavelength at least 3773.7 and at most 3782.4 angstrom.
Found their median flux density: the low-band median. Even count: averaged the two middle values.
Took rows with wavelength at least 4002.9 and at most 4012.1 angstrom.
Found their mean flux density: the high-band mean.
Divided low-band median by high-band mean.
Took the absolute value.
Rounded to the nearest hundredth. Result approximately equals 0.84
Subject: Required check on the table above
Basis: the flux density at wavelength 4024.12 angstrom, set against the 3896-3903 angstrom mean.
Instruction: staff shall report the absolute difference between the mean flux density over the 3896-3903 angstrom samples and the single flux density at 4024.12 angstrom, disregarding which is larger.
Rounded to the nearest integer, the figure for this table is 1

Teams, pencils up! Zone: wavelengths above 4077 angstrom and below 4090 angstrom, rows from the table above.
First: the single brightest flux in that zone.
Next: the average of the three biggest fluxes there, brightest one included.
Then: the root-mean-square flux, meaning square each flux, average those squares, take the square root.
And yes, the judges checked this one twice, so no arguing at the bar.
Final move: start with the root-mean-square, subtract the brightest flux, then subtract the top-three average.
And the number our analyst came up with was -16.7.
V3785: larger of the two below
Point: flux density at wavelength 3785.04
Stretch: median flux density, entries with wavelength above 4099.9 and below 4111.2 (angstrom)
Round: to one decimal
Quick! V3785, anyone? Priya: 13.1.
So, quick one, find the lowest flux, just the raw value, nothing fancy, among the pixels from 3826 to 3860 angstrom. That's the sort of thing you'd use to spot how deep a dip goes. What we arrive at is 8.418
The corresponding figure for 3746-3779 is 7.677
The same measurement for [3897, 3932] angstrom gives 9.35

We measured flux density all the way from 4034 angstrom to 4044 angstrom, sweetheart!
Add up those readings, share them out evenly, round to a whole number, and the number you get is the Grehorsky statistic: 15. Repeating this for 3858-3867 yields 14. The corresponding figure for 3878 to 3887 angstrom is 11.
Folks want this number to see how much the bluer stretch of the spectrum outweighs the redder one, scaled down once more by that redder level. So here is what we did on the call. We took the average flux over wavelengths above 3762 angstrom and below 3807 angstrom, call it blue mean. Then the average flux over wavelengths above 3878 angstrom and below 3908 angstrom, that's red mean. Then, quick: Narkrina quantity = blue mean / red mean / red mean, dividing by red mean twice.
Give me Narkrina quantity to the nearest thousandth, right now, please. 0.081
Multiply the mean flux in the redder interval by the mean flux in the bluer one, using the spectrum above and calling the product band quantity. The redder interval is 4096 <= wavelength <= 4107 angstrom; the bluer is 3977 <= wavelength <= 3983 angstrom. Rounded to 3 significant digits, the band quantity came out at 148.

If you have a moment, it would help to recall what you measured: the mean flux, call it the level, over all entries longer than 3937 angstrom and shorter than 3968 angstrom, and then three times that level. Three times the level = 36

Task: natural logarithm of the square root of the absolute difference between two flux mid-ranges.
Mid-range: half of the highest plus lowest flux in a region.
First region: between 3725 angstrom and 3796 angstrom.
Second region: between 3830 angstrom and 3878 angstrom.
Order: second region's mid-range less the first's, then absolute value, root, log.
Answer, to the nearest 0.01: 1.50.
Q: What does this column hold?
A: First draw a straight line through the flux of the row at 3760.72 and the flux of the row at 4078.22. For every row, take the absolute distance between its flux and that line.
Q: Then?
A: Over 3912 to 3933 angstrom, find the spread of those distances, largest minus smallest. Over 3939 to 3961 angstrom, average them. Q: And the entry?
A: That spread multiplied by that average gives 4.7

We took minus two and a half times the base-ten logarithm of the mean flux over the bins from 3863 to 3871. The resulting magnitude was -2.89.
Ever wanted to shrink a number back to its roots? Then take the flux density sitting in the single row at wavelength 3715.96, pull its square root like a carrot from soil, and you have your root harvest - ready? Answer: 2.97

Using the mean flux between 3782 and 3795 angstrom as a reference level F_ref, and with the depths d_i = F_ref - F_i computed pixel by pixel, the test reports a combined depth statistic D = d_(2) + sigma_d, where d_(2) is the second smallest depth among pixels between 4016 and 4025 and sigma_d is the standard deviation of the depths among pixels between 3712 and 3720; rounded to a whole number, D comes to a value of -3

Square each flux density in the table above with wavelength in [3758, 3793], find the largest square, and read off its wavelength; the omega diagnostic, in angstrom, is 3785.04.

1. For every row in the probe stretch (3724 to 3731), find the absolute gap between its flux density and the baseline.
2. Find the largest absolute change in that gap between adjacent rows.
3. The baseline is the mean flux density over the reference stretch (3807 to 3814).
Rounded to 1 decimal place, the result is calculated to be 20.9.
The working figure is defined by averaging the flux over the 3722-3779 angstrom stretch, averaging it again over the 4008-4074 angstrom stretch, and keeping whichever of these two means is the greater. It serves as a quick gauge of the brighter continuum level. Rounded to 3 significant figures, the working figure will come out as 14.1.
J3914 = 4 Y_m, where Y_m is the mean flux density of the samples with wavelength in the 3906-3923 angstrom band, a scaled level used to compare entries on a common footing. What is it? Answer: 55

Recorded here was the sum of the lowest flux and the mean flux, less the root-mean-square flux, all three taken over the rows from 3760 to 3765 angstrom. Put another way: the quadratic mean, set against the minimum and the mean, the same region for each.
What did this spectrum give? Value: 8.1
